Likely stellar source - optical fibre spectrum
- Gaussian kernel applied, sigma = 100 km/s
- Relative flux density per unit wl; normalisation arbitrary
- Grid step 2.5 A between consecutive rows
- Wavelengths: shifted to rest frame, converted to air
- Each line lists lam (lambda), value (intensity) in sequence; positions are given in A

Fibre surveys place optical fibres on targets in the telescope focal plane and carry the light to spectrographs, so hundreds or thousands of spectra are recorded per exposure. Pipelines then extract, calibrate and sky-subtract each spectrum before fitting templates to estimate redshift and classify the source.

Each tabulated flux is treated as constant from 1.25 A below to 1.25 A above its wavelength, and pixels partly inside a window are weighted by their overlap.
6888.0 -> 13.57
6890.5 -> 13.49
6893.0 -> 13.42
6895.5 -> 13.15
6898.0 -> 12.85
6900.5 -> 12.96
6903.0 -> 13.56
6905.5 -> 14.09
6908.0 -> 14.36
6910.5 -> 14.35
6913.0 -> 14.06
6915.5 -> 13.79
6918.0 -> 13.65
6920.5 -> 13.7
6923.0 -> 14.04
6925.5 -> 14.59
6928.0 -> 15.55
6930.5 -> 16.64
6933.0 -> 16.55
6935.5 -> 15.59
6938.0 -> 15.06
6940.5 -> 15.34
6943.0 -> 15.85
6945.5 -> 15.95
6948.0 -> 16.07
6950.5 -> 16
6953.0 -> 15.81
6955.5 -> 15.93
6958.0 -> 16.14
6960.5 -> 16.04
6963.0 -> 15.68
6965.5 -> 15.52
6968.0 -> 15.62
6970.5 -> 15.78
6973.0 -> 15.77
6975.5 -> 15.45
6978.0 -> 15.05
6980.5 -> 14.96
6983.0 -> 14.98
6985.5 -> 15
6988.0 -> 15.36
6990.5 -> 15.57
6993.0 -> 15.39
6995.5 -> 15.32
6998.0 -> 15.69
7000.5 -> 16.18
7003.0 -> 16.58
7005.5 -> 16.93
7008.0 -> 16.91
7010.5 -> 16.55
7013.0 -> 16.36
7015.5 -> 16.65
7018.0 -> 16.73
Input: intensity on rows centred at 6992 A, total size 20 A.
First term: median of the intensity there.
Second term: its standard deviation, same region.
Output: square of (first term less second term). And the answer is 225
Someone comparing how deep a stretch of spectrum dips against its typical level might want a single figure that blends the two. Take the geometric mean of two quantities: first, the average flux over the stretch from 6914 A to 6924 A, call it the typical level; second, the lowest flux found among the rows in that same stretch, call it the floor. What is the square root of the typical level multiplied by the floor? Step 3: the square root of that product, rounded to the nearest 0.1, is 13.7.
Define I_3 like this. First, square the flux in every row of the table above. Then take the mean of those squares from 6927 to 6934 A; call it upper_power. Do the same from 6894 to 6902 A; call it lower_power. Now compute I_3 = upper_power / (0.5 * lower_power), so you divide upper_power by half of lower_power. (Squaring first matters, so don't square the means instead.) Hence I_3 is 3.1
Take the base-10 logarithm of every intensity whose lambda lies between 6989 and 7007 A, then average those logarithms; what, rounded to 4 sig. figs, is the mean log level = 1.203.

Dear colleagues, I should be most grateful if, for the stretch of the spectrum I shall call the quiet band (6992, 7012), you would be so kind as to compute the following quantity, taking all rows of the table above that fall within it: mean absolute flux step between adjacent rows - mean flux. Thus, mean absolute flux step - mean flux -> -15.9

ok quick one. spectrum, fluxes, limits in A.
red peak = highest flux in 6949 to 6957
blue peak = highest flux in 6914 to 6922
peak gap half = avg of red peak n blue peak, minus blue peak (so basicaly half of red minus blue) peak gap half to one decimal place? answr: 1.1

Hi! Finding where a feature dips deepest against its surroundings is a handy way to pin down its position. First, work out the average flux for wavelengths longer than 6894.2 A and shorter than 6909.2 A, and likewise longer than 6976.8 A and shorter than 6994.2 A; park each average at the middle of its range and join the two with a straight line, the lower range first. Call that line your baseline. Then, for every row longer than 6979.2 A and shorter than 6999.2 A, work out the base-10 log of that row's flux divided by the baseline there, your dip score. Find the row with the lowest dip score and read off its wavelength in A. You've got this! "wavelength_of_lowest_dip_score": 6985.5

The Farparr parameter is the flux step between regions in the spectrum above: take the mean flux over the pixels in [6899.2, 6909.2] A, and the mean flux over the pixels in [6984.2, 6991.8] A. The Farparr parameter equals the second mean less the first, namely 1.6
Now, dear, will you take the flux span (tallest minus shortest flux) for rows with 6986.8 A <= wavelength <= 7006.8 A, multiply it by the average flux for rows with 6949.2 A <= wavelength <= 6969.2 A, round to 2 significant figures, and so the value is 26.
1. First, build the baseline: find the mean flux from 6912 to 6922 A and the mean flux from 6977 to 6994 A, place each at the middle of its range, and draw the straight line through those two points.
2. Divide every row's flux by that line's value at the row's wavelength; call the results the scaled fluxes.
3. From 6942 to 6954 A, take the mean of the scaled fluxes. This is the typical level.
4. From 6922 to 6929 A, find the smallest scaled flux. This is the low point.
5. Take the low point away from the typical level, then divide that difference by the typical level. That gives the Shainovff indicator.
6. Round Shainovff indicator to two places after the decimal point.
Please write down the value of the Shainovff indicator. 0.09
